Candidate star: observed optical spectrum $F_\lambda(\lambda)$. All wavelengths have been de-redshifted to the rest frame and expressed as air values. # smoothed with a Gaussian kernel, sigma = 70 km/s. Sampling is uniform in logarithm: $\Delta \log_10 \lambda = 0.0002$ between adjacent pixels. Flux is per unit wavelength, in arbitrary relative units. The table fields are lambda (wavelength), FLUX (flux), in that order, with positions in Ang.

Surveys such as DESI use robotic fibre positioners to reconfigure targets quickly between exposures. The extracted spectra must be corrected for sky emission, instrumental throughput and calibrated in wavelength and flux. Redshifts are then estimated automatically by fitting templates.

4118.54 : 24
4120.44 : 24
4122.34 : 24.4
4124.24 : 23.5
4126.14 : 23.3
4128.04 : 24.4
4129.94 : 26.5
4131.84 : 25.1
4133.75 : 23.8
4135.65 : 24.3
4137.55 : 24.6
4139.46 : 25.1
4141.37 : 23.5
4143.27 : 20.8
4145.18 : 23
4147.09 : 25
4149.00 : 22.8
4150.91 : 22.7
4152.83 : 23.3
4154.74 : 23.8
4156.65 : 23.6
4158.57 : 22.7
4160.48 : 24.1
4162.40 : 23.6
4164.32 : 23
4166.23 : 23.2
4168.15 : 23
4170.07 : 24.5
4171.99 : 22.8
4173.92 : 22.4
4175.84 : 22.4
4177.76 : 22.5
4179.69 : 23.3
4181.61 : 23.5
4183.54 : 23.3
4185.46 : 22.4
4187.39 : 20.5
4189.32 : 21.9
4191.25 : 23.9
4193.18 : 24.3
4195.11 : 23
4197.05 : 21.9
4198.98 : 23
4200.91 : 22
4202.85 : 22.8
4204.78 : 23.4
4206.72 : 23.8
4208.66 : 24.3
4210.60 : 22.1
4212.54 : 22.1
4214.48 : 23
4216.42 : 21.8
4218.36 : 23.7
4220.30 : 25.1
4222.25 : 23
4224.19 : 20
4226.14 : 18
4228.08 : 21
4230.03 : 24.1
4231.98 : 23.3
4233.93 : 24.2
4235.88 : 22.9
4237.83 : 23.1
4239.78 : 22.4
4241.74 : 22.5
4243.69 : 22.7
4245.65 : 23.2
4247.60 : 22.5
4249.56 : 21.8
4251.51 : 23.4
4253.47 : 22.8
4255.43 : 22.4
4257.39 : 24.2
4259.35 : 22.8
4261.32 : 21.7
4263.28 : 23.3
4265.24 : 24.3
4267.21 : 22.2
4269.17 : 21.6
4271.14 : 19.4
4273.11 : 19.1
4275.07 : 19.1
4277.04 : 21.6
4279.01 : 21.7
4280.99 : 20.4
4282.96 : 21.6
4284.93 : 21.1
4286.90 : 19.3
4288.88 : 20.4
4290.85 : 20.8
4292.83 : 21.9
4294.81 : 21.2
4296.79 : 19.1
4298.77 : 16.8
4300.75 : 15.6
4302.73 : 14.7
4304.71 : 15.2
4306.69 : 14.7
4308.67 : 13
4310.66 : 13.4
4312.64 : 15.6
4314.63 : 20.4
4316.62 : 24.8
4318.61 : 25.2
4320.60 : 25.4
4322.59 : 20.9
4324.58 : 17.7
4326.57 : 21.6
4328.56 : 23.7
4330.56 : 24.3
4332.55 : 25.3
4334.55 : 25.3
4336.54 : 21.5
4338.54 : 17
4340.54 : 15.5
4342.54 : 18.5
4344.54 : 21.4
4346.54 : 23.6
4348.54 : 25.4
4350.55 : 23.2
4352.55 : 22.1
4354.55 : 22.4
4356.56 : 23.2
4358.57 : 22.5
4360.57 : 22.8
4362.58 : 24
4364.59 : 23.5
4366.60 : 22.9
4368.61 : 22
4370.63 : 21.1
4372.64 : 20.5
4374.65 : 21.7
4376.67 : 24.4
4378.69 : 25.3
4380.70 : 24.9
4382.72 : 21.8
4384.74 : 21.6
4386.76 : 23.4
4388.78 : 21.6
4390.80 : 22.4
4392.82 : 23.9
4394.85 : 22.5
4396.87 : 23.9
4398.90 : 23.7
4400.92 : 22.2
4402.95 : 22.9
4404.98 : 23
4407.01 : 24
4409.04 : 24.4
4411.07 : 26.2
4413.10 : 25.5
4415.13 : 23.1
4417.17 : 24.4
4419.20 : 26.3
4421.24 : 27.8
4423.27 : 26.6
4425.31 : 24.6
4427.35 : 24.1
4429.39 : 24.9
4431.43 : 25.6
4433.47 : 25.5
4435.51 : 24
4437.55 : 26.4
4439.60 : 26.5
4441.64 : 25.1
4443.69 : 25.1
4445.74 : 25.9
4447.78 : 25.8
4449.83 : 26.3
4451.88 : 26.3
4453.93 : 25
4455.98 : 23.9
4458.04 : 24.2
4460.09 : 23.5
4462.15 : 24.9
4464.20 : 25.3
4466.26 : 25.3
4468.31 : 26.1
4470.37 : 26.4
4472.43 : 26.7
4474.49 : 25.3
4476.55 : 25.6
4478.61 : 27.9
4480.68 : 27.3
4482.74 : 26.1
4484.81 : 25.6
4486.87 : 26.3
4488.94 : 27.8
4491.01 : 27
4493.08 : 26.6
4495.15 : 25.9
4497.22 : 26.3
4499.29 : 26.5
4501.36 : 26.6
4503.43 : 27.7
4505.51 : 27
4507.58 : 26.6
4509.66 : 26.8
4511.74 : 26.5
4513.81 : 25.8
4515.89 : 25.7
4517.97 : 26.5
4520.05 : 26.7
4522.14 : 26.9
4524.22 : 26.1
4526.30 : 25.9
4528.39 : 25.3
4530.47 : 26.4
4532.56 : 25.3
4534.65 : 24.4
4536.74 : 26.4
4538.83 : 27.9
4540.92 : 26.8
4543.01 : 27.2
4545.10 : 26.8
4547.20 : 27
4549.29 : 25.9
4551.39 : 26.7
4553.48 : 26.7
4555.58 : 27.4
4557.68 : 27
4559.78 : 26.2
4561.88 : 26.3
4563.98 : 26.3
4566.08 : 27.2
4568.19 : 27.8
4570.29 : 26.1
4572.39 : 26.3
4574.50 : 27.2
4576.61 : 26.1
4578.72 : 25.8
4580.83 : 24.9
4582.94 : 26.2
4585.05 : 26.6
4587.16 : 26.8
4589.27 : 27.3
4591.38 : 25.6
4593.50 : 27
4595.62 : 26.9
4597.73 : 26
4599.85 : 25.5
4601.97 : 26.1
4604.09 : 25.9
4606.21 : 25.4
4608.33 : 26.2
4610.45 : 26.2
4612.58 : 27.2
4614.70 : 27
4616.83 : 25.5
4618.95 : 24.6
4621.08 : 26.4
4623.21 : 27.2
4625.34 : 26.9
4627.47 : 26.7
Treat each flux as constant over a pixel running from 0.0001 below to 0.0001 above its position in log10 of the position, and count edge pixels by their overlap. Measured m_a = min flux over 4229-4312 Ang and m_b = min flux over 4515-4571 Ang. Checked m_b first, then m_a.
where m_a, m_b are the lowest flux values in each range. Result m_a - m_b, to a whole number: -11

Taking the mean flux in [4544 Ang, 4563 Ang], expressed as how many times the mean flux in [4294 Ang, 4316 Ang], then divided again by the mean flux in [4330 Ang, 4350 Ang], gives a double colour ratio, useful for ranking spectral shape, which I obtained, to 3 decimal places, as 0.075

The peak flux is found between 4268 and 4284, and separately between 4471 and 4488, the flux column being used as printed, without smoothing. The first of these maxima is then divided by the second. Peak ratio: 0.78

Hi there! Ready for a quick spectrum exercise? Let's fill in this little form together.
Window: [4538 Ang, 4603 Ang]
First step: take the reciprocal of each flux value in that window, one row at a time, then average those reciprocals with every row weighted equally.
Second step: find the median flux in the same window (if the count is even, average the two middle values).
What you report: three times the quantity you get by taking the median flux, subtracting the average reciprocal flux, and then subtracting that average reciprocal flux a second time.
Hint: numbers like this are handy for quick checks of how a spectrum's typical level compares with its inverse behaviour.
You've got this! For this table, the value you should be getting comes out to 80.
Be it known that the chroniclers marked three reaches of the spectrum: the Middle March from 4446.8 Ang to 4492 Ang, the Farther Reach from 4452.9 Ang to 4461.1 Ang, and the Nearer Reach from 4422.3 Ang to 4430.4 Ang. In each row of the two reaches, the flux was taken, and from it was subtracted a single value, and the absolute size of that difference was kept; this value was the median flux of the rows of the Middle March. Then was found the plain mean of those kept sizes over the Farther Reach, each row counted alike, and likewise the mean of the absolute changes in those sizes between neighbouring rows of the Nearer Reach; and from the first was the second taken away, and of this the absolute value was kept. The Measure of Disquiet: 1.13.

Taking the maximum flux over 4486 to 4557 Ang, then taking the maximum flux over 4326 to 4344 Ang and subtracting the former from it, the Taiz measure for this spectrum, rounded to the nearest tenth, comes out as -2.6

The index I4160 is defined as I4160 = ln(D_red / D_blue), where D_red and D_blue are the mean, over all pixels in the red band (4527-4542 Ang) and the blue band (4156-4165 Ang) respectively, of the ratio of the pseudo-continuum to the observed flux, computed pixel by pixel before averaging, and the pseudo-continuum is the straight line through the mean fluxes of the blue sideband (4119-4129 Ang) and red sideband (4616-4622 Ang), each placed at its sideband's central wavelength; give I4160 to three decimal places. -0.058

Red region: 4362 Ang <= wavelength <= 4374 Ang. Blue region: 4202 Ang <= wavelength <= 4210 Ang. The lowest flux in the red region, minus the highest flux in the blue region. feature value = -4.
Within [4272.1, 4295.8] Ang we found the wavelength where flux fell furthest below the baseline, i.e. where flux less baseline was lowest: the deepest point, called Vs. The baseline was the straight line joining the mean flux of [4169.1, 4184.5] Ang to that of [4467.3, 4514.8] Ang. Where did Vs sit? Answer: 4275.07 Ang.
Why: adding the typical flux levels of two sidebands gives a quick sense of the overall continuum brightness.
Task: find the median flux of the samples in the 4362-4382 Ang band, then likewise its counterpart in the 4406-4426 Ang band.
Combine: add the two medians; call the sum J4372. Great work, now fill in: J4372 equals 48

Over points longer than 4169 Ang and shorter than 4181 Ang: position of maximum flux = 4170.07 Ang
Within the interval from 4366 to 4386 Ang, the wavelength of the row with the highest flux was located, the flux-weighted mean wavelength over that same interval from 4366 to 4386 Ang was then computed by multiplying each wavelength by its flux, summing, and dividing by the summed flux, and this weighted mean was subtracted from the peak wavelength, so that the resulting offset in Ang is 2.9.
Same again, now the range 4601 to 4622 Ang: 1.1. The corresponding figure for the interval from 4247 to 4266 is 8.7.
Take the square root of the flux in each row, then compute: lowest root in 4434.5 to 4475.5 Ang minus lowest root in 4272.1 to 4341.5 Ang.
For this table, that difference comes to 1.2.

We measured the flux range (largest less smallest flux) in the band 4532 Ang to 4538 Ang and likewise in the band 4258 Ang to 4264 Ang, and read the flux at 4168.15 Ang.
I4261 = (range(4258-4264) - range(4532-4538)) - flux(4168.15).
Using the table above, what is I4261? -23.4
